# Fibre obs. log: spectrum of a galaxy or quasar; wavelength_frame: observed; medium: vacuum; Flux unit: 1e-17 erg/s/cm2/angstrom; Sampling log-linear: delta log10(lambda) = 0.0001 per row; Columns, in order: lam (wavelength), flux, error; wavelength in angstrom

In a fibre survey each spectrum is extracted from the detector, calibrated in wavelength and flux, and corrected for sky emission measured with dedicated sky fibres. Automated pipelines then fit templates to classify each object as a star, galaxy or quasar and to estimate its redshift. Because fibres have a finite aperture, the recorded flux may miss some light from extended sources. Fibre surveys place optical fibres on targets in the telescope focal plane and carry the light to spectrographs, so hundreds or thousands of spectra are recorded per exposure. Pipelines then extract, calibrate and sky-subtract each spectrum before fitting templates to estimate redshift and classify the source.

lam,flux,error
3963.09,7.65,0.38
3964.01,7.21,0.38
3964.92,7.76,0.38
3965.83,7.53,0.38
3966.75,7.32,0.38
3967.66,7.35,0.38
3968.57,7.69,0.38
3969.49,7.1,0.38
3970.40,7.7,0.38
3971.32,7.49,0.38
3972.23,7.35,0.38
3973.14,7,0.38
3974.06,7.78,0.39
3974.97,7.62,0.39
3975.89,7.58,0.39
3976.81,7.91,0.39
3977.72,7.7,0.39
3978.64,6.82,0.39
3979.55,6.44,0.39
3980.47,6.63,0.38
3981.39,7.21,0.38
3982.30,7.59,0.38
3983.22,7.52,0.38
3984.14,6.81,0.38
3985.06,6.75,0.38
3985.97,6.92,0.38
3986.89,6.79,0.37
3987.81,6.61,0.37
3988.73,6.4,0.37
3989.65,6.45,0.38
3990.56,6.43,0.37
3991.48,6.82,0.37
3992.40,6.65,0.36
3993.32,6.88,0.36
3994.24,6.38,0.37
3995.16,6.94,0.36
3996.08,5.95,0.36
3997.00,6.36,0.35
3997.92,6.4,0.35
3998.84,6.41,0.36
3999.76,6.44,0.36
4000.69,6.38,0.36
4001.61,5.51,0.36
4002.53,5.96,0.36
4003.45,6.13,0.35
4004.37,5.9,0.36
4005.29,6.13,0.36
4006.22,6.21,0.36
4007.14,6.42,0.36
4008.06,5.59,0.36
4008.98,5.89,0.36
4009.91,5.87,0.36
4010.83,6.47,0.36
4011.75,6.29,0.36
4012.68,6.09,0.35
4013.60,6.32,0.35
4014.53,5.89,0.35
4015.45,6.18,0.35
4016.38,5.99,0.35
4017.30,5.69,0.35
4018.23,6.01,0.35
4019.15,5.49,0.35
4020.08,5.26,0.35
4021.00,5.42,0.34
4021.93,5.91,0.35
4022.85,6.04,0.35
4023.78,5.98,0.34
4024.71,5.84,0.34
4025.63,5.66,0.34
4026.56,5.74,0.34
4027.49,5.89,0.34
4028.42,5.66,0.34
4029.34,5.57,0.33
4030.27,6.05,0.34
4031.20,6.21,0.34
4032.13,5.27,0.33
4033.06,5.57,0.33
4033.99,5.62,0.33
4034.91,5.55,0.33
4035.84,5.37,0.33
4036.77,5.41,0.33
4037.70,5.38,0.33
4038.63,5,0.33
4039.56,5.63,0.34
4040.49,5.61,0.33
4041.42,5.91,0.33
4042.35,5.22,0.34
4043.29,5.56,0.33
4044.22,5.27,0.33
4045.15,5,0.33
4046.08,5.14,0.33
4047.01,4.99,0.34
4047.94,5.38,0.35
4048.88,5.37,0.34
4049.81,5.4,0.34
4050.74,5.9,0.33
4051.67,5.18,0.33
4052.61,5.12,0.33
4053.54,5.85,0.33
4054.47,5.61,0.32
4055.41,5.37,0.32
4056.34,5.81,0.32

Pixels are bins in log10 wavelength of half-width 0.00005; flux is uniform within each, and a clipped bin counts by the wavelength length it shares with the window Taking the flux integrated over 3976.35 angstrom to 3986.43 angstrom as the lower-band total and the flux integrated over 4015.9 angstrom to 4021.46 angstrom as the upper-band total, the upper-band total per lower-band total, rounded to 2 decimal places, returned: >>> 0.44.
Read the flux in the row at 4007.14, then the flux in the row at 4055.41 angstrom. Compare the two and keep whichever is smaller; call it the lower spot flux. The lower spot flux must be 5.37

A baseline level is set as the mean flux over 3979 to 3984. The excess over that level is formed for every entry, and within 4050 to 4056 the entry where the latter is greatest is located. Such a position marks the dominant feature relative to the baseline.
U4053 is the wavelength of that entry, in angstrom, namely 4050.74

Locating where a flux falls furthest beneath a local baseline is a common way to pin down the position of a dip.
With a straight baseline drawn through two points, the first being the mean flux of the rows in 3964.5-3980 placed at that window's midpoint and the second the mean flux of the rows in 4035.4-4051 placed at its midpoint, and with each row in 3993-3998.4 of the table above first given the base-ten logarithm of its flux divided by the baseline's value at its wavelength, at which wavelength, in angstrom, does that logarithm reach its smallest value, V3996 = 3996.08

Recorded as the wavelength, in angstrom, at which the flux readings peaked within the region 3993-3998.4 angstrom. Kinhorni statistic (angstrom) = 3995.16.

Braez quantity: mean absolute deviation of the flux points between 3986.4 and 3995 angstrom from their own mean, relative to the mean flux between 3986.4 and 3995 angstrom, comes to 0.025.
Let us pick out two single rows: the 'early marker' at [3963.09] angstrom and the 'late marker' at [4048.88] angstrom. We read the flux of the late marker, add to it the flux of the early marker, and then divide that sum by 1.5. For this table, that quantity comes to 8.7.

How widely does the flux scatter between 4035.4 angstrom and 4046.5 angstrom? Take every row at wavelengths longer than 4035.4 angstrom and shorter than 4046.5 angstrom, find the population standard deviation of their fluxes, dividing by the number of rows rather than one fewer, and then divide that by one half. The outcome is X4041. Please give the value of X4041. 0.52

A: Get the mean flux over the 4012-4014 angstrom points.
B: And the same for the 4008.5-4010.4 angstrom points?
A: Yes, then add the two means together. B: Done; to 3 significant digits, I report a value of 12.1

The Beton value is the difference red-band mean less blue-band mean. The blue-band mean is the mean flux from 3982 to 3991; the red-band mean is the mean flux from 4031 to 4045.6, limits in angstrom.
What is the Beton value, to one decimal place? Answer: -1.4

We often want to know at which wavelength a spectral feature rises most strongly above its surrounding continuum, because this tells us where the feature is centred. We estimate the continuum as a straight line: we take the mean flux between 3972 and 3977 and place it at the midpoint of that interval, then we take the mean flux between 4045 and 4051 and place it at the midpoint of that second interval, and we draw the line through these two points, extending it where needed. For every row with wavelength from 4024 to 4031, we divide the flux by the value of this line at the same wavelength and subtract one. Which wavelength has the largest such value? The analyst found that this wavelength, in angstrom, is 4030.27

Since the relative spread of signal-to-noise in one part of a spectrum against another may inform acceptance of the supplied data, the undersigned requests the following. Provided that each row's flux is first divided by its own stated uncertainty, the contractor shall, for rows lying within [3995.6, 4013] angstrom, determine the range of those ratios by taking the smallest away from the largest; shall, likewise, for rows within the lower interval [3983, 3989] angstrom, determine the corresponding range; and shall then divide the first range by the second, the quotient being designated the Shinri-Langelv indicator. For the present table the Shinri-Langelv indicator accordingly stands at 1.20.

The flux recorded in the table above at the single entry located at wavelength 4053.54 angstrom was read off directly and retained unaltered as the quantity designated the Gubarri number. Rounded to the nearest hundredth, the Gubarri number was 5.85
